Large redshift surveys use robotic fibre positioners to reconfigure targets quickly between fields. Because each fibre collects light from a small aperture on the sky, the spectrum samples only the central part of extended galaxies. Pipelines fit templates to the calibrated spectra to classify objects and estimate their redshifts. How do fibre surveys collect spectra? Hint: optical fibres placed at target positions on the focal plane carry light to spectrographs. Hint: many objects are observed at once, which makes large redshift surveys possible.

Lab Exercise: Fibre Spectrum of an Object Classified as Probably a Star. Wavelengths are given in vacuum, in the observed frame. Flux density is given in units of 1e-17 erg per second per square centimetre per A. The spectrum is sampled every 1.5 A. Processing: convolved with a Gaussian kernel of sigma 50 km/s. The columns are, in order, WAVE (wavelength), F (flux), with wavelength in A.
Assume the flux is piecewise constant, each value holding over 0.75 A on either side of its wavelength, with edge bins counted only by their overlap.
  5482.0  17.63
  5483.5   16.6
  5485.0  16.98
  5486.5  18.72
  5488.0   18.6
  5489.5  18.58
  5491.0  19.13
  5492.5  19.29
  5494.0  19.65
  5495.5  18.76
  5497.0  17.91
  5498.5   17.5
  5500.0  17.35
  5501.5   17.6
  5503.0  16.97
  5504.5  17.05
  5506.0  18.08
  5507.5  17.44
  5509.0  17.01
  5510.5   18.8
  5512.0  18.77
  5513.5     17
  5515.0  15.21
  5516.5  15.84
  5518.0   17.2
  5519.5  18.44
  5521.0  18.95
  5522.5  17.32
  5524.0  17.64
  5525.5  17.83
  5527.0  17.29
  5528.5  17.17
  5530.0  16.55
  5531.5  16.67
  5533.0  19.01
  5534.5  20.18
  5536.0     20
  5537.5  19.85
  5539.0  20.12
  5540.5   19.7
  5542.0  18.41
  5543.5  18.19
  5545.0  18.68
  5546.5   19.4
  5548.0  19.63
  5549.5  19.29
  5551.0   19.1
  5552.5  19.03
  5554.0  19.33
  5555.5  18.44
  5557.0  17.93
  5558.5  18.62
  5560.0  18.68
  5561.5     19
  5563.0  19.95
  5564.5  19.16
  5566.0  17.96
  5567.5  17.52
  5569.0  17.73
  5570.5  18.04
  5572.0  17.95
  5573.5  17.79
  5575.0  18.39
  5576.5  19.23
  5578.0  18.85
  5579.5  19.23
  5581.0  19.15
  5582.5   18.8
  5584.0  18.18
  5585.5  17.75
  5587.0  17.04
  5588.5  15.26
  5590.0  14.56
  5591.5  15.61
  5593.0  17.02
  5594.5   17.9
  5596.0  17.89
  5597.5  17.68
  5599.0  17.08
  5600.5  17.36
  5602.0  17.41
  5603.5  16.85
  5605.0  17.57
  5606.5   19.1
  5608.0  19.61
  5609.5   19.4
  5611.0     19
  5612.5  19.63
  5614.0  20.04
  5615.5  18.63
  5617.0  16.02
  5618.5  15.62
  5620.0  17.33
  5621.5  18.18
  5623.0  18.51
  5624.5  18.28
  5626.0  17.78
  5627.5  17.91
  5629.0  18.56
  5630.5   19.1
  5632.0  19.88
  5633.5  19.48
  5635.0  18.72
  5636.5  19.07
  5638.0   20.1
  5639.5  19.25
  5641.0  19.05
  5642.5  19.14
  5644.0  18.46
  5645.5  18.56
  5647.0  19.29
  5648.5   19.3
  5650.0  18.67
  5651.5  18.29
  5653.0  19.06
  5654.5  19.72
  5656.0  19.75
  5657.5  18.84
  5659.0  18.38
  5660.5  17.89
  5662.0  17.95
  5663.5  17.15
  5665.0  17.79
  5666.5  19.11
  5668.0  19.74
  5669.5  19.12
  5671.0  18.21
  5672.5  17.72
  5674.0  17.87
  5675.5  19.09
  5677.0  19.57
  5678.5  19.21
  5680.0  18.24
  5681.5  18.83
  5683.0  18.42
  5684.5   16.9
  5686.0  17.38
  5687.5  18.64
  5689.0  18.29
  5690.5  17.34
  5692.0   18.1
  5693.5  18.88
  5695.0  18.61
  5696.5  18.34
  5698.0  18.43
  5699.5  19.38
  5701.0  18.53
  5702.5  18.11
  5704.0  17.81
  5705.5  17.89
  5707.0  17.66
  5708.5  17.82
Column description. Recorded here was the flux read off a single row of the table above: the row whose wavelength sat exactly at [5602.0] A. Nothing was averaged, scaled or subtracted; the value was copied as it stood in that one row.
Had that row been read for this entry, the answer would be 17.41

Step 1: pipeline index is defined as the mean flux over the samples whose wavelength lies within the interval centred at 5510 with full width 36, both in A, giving 17.7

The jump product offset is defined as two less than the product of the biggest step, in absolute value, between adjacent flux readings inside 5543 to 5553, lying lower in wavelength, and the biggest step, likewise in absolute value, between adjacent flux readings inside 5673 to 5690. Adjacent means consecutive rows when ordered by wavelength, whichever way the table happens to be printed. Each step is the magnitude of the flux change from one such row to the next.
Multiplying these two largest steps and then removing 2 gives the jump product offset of -0.9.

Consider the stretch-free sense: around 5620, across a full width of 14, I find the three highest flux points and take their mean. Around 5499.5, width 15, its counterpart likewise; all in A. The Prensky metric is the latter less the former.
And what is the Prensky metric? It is 0.2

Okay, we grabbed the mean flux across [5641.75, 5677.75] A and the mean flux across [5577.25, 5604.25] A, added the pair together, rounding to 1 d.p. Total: 36.1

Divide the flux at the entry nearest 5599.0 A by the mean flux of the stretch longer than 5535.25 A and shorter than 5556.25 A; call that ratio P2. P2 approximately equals 0.89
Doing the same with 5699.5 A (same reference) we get 1.01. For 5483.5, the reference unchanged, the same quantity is 0.86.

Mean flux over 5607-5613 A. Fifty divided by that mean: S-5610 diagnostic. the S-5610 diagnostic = 2.58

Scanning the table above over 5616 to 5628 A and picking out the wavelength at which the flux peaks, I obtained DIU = 5623.0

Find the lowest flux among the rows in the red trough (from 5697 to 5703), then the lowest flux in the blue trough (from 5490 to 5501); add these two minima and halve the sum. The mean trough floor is 17.7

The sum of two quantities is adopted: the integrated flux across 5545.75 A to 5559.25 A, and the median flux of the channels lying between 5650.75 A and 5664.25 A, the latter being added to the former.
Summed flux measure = 275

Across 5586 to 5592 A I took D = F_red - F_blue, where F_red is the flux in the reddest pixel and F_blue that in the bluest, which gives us -1.4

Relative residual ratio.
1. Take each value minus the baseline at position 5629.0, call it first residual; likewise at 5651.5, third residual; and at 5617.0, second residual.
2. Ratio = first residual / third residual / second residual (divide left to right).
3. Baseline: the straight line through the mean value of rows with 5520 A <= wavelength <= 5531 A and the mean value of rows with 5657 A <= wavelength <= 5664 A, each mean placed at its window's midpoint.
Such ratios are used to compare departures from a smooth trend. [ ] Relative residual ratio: -1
